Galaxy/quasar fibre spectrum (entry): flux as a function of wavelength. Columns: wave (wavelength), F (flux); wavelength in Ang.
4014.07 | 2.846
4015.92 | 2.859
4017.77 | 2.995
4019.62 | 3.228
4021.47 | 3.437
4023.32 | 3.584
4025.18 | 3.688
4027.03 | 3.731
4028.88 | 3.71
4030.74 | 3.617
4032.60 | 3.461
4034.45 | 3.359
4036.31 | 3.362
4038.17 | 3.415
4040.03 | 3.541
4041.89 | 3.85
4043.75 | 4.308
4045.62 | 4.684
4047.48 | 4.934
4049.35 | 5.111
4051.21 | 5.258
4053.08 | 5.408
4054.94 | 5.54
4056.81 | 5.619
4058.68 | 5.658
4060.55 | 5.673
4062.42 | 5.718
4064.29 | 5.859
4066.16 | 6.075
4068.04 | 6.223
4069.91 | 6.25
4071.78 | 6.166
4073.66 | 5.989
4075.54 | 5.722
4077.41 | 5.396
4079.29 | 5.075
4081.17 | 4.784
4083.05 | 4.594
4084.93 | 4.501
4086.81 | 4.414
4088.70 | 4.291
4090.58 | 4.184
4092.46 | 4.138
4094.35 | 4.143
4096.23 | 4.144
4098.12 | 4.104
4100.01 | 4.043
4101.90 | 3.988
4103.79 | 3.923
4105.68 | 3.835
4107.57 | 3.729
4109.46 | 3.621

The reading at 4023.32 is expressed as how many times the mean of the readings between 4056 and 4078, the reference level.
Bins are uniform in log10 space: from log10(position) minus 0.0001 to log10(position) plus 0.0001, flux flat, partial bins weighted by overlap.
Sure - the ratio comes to 0.61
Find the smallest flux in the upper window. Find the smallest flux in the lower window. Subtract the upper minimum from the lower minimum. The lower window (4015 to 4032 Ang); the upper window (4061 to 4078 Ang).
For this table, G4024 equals -2.5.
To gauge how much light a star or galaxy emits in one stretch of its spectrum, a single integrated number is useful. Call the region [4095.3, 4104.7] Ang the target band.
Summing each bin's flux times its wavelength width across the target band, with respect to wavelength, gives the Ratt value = 38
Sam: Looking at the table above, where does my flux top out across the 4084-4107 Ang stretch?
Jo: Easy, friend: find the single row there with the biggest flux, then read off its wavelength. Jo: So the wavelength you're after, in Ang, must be 4084.93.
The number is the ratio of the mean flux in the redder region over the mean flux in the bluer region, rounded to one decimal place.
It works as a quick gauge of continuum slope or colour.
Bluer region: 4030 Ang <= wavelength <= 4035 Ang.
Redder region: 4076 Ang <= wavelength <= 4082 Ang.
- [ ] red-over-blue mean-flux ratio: 1.5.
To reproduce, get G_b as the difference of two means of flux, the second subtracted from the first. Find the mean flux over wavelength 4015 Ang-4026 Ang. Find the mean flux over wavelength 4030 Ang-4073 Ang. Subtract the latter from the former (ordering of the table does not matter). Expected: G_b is -1.6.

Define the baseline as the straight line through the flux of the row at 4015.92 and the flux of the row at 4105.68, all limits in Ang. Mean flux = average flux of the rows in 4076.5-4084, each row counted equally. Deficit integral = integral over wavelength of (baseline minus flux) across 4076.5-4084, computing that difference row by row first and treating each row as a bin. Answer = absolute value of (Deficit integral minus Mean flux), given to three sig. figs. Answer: 15.5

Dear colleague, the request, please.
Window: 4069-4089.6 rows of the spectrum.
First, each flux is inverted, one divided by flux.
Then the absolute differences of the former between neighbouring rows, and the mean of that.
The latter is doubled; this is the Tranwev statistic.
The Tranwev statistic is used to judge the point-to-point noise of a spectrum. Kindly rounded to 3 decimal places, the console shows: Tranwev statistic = 0.015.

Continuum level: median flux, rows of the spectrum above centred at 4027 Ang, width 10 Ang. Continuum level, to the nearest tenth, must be 3.7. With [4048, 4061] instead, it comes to 5.5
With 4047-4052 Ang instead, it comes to 5.1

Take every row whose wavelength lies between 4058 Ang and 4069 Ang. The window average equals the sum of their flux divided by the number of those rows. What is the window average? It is 5.87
